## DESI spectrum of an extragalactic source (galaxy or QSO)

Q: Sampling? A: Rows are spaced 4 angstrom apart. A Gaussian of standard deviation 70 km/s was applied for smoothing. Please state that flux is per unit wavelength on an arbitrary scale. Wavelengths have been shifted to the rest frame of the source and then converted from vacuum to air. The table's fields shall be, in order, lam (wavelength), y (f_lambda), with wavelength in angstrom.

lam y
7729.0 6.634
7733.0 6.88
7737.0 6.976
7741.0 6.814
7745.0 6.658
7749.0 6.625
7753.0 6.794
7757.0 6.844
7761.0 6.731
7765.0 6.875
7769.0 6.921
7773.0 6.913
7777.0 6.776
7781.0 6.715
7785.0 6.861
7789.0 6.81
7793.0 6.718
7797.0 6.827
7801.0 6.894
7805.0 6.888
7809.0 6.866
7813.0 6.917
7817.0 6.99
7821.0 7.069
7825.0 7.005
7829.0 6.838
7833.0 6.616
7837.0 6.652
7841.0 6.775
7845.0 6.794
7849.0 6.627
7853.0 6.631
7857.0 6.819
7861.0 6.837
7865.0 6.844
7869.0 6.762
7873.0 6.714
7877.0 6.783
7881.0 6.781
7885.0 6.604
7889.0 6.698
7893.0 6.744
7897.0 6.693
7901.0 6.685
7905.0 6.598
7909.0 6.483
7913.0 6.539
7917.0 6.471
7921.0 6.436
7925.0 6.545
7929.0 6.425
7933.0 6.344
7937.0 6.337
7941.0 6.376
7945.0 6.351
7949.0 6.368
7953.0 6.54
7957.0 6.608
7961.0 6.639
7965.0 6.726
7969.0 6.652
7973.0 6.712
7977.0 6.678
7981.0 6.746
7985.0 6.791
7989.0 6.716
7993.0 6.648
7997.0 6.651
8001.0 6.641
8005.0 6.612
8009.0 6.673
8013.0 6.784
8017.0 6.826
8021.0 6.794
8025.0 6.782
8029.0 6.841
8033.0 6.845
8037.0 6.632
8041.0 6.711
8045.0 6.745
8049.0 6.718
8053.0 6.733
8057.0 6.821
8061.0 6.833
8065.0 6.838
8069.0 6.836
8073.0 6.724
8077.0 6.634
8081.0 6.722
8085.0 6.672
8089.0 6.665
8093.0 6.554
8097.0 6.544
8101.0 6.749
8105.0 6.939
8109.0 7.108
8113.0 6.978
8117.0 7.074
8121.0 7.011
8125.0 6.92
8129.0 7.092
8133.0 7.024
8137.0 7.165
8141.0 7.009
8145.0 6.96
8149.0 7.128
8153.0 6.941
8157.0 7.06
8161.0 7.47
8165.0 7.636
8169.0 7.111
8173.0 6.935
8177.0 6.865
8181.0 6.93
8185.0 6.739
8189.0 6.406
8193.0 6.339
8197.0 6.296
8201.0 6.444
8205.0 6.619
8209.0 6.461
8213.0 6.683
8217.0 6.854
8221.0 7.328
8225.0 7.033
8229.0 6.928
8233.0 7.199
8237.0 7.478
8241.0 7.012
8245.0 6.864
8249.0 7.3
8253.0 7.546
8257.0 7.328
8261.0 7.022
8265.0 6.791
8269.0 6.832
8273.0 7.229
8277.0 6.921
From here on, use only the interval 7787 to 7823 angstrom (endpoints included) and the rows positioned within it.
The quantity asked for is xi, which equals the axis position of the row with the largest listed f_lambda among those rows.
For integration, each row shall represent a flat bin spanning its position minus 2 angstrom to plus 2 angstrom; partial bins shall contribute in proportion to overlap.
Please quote 7821.0 angstrom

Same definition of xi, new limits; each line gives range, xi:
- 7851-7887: 7865.0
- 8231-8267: 8253.0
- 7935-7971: 7965.0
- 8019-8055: 8033.0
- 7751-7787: 7769.0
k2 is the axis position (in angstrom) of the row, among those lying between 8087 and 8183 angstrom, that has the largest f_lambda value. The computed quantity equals 8165.0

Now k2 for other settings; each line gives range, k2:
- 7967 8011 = 7985.0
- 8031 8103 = 8033.0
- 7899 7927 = 7901.0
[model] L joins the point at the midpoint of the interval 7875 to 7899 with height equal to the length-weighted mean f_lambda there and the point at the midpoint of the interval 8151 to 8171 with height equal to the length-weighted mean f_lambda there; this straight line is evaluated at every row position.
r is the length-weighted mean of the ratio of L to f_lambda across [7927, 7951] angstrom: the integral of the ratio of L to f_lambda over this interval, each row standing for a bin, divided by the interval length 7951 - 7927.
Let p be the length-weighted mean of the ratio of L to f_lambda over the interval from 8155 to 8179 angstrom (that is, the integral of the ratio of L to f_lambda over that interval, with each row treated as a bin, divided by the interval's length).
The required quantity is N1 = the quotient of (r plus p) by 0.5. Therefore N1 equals 4.17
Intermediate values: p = 1.01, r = 1.071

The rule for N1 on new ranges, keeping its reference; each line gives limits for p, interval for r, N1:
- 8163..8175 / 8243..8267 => 4.09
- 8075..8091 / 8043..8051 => 4.21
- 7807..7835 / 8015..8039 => 3.97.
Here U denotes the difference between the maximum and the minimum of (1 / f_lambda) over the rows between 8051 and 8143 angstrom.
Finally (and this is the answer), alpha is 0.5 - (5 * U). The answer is 0.434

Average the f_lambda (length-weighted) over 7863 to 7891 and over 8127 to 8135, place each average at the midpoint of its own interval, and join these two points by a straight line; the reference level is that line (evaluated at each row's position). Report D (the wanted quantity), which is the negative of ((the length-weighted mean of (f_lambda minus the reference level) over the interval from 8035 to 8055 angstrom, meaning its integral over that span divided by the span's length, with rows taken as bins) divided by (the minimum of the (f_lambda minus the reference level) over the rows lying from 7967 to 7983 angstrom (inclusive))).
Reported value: -1.2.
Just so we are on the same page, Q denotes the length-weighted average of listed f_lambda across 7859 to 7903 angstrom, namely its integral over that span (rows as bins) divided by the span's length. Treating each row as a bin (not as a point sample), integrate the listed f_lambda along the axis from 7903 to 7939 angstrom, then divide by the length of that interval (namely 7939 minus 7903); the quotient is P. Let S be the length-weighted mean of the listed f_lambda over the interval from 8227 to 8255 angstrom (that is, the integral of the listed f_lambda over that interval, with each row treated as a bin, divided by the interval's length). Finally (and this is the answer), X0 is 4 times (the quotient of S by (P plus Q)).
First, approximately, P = 6.46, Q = 6.74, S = 7.19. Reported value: 2.18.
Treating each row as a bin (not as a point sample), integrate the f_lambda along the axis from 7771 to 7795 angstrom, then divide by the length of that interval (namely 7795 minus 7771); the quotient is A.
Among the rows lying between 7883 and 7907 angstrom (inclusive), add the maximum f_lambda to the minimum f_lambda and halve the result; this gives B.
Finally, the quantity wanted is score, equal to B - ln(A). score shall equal 4.75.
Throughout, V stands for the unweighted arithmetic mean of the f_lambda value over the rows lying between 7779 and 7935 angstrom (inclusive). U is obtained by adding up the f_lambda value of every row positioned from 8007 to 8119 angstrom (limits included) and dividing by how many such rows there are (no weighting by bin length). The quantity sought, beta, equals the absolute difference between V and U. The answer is 0.05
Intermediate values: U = 6.78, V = 6.73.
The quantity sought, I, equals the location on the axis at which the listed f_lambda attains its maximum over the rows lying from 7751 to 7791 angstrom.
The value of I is 7769.0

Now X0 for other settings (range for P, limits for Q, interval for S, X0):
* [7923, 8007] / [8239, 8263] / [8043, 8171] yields 2.01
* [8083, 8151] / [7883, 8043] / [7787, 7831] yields 2.04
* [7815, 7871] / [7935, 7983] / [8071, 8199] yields 2.06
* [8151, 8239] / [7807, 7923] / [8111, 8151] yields 2.06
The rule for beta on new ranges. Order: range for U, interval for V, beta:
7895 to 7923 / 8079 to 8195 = 0.36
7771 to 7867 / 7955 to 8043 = 0.11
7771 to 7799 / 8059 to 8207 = 0.06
